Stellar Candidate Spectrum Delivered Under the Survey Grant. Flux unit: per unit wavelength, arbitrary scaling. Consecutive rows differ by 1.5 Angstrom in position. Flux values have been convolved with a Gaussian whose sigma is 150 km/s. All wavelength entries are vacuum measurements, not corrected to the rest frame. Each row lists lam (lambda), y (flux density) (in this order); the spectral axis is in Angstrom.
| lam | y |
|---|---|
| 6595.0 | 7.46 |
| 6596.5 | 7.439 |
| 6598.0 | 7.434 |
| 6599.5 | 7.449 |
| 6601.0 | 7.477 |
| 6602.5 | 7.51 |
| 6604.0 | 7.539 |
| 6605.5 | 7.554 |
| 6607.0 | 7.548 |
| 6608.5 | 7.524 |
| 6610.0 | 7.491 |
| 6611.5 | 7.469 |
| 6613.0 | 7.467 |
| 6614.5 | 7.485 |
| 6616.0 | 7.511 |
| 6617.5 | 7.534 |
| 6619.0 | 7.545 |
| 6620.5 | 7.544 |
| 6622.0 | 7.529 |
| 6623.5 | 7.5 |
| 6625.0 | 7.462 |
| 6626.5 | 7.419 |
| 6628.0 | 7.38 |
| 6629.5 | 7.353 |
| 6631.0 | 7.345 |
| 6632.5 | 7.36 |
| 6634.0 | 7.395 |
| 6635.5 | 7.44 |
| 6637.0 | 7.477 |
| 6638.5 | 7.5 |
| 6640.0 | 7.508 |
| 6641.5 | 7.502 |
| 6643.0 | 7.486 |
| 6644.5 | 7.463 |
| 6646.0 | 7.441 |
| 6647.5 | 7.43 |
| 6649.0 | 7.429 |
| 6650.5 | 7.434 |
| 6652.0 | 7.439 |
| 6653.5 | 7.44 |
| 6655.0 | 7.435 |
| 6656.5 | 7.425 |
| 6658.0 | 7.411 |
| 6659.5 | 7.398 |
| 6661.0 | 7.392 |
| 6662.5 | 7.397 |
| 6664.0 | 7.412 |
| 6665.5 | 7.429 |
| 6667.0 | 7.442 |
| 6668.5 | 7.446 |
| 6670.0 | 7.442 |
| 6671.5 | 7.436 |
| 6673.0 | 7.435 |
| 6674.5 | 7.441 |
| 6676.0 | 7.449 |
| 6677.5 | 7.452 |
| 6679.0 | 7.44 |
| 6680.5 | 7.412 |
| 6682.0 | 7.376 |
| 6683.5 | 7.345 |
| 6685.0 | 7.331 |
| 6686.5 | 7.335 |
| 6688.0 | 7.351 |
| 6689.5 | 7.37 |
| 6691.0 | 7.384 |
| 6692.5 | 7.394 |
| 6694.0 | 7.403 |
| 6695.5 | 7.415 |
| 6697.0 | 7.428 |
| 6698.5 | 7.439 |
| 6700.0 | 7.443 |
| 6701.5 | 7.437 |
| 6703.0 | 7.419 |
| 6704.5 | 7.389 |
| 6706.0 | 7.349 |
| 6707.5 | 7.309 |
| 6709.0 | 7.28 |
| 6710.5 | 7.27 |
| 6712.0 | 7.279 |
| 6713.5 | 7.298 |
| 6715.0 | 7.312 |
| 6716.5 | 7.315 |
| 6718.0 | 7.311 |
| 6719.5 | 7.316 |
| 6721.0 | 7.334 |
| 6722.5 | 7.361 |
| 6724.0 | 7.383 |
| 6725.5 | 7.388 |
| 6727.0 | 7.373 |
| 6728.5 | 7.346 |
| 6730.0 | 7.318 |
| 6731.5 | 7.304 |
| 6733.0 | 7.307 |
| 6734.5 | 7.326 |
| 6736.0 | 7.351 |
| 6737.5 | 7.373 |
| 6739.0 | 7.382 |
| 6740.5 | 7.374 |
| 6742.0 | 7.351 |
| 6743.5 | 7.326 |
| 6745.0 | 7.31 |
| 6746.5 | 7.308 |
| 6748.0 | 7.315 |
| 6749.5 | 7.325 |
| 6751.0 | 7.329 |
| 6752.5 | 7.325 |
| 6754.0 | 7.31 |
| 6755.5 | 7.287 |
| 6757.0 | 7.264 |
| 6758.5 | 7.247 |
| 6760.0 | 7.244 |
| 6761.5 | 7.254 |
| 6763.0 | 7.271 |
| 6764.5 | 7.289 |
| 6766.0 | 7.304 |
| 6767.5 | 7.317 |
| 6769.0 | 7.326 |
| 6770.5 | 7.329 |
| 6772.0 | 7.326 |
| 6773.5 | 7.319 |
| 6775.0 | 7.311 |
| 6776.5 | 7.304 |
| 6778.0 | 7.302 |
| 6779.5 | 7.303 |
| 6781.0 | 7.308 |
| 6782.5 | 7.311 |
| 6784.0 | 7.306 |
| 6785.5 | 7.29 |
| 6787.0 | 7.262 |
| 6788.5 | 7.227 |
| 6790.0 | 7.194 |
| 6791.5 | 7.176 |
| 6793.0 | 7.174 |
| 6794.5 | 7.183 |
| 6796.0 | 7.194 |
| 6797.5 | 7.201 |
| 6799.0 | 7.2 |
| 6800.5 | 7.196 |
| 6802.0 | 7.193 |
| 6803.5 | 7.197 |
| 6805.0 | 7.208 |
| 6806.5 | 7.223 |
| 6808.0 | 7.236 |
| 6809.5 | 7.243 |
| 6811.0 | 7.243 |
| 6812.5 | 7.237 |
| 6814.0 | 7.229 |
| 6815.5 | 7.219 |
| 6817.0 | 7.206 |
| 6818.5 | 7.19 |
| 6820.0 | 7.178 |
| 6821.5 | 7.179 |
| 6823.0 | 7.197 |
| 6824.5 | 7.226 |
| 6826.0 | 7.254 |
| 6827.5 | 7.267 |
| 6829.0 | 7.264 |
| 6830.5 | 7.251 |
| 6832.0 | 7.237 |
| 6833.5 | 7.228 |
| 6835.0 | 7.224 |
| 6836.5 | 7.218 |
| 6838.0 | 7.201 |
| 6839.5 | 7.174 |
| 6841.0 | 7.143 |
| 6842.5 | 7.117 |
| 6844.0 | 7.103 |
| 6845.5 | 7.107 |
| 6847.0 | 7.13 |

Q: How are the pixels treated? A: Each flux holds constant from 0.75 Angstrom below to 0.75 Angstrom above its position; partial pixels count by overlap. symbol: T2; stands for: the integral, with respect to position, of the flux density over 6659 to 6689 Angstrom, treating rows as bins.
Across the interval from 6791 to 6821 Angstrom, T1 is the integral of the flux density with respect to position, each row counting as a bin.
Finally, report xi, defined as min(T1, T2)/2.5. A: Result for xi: 86.5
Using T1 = 216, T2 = 222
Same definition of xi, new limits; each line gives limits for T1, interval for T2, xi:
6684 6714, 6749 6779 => 87.6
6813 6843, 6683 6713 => 86.5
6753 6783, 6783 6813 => 86.6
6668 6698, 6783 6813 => 86.6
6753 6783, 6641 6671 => 87.6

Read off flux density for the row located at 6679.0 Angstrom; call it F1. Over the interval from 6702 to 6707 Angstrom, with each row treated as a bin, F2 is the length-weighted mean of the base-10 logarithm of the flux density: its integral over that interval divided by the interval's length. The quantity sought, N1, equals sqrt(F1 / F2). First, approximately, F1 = 7.44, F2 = 0.868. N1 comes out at 2.93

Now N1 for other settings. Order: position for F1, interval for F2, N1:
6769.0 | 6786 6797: 2.92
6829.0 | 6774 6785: 2.90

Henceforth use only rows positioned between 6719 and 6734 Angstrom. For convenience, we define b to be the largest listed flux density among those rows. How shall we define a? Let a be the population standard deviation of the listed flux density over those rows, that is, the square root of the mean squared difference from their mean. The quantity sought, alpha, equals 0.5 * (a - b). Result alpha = -3.679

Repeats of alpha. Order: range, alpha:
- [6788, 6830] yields -3.620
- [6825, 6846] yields -3.605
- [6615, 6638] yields -3.737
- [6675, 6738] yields -3.700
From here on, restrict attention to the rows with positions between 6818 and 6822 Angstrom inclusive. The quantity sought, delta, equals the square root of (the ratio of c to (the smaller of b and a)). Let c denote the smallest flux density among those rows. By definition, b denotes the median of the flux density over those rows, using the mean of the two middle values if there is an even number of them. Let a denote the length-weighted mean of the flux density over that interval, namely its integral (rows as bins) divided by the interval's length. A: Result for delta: 1.000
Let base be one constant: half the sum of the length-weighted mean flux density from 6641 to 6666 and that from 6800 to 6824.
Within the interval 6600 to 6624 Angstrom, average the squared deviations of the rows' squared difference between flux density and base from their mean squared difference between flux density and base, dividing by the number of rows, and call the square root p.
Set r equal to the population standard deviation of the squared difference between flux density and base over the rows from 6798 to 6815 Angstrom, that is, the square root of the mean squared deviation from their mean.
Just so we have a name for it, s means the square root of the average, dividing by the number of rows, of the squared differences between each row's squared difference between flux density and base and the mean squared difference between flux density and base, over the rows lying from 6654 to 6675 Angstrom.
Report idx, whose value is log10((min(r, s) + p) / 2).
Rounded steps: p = 0.011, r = 0.0040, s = 0.0035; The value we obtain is -2.14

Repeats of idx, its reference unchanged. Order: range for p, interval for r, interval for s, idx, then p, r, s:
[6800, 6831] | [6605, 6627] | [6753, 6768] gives -2.42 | 0.005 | 0.0132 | 0.0022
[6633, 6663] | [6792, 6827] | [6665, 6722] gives -2.15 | 0.009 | 0.0050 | 0.0061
